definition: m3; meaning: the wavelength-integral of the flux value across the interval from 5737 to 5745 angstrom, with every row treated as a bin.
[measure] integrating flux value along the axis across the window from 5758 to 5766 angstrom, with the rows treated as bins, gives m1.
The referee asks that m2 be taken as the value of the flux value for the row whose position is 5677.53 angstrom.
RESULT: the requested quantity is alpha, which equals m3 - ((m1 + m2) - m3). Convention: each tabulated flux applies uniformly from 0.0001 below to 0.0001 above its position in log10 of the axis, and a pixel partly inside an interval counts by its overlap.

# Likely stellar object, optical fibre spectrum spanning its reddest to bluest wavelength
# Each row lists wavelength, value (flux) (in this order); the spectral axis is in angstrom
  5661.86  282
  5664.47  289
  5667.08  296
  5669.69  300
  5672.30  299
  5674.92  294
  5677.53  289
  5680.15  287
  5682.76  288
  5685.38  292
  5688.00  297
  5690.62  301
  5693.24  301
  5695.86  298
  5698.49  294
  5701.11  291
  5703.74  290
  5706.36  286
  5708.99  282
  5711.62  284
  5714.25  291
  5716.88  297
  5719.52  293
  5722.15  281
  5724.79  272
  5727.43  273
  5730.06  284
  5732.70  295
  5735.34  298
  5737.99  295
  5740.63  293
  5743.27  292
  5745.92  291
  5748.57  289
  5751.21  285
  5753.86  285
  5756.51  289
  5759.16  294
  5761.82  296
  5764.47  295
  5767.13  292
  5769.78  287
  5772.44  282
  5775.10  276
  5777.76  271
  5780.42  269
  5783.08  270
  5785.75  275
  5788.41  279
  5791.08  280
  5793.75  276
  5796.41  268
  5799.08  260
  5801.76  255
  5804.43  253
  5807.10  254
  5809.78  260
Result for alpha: 2046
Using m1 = 2357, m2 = 289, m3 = 2346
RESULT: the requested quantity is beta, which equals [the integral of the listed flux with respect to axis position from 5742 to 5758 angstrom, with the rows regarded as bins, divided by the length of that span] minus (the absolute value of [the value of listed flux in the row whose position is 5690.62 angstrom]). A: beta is -12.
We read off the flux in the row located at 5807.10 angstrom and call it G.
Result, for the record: 254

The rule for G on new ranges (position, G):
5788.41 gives 279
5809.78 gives 260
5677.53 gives 289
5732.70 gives 295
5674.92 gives 294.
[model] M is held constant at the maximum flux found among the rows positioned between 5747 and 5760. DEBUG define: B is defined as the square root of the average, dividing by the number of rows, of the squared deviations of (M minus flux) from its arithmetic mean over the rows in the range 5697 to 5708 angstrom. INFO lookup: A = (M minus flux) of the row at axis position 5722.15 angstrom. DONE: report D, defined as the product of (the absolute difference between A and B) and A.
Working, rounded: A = 13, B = 2.9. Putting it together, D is 132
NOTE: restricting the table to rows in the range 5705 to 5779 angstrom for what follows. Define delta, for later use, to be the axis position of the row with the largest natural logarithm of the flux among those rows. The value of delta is 5735.34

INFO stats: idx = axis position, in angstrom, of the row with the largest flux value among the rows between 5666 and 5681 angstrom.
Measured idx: 5669.69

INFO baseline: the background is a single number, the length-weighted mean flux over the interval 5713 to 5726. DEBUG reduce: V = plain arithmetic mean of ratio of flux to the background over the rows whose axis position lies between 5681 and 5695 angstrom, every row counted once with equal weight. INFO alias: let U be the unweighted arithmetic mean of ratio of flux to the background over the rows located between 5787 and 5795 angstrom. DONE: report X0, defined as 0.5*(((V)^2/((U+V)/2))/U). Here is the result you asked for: 0.55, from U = 0.97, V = 1.03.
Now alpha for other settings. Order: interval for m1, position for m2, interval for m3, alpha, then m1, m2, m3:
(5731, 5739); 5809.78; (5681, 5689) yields 2050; 2361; 260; 2336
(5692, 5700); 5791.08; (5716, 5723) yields 1406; 2380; 280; 2033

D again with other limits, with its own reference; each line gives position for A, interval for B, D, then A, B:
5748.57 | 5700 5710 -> 7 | 5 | 3.6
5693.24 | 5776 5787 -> -65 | -7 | 2.3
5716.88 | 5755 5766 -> -17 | -3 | 2.7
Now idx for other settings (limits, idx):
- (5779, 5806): 5791.08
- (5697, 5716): 5698.49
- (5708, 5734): 5716.88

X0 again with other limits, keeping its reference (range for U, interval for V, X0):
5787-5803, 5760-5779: 0.54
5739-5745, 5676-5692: 0.50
